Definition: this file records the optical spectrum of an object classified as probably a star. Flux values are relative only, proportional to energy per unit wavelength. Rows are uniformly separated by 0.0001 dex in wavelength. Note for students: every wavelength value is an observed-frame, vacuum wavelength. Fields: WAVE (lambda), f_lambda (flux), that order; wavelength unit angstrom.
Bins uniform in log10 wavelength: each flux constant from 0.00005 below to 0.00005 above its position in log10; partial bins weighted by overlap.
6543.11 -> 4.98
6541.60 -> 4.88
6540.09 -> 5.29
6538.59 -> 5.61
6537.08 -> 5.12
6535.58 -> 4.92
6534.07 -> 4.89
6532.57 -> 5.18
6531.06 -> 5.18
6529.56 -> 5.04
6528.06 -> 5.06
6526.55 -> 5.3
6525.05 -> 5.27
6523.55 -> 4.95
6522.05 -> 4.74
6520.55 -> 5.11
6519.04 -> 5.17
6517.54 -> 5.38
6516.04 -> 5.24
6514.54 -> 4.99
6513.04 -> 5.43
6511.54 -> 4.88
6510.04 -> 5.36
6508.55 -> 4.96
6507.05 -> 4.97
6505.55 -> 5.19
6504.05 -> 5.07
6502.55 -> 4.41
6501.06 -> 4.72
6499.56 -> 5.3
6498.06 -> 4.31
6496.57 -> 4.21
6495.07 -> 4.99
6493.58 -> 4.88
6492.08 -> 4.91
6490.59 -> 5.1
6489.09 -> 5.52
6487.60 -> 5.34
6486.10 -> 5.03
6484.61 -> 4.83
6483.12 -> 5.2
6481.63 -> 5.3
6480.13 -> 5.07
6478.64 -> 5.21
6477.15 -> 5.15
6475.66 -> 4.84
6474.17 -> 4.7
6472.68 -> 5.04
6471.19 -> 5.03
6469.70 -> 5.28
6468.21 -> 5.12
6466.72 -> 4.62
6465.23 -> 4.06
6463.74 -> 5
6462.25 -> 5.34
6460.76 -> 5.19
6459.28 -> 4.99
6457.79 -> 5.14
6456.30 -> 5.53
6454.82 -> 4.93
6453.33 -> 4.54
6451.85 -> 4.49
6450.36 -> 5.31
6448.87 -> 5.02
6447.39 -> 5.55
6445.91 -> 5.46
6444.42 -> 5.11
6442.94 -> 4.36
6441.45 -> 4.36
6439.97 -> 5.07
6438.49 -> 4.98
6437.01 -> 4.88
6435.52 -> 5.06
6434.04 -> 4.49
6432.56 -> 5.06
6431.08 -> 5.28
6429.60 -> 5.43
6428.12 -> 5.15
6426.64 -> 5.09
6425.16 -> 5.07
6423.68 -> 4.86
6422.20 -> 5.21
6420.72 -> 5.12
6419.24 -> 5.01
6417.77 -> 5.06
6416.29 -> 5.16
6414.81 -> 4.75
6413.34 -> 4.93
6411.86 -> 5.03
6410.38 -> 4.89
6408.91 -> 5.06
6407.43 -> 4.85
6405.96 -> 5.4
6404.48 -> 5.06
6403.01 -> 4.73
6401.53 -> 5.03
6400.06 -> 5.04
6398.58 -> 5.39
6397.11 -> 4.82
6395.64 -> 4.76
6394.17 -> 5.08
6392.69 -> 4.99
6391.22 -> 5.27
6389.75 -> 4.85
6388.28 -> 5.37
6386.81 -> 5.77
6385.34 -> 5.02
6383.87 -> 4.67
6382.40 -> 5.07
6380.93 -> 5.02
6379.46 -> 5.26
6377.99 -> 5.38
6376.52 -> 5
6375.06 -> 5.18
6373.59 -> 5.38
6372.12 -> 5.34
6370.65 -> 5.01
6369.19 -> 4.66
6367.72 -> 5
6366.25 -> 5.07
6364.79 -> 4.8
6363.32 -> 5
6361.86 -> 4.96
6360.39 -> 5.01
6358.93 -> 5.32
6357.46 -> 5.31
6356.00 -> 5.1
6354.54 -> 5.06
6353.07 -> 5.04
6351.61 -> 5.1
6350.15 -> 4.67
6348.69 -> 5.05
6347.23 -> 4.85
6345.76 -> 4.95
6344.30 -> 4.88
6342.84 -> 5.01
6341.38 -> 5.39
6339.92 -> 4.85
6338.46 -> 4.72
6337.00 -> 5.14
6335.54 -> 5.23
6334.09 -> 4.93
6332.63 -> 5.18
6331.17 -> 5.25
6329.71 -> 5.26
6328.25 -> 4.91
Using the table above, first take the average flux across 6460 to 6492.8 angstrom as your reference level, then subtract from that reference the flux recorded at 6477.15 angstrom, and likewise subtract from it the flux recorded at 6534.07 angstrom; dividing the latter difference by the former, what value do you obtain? -1.4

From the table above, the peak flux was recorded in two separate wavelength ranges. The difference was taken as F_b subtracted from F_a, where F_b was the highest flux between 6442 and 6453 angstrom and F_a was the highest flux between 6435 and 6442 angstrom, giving -0.5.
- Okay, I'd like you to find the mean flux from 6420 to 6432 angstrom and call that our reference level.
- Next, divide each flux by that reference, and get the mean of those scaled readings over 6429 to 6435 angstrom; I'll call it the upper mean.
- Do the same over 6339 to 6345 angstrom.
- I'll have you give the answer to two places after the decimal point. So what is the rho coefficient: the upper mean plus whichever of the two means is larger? 1.97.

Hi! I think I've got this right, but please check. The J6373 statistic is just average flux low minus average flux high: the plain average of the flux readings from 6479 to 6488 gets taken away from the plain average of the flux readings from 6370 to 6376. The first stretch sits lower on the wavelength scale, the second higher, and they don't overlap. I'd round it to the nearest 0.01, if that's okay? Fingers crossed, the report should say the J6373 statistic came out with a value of 0.10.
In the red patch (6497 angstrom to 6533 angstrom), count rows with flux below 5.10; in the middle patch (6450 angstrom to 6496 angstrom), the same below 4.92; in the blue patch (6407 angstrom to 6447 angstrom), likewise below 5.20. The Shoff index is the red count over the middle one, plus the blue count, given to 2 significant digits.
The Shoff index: 24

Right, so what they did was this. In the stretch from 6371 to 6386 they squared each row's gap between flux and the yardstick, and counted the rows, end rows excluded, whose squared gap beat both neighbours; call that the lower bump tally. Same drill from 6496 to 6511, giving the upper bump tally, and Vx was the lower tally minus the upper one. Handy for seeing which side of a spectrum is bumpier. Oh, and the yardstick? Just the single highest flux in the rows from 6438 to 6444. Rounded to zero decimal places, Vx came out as 1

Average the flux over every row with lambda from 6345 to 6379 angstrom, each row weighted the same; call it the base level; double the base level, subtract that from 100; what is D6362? 89.9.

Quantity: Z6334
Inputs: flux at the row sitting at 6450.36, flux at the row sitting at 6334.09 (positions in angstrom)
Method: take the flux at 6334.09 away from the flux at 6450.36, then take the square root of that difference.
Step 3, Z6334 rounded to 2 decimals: 0.62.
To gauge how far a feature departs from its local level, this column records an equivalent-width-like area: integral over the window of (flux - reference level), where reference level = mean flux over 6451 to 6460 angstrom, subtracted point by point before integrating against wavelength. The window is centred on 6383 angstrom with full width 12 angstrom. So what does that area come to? 3.0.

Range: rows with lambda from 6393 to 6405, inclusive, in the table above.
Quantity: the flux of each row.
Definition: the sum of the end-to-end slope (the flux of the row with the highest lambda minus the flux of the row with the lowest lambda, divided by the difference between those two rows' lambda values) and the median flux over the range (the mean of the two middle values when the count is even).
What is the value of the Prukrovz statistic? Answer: 5.03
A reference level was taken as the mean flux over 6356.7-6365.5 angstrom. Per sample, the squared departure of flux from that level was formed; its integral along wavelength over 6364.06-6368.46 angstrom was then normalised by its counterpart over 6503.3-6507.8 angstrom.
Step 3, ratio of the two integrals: 3.0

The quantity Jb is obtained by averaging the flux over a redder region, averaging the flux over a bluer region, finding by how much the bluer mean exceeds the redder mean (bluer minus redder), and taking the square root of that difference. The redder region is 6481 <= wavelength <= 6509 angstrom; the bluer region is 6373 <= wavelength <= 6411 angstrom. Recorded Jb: 0.36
